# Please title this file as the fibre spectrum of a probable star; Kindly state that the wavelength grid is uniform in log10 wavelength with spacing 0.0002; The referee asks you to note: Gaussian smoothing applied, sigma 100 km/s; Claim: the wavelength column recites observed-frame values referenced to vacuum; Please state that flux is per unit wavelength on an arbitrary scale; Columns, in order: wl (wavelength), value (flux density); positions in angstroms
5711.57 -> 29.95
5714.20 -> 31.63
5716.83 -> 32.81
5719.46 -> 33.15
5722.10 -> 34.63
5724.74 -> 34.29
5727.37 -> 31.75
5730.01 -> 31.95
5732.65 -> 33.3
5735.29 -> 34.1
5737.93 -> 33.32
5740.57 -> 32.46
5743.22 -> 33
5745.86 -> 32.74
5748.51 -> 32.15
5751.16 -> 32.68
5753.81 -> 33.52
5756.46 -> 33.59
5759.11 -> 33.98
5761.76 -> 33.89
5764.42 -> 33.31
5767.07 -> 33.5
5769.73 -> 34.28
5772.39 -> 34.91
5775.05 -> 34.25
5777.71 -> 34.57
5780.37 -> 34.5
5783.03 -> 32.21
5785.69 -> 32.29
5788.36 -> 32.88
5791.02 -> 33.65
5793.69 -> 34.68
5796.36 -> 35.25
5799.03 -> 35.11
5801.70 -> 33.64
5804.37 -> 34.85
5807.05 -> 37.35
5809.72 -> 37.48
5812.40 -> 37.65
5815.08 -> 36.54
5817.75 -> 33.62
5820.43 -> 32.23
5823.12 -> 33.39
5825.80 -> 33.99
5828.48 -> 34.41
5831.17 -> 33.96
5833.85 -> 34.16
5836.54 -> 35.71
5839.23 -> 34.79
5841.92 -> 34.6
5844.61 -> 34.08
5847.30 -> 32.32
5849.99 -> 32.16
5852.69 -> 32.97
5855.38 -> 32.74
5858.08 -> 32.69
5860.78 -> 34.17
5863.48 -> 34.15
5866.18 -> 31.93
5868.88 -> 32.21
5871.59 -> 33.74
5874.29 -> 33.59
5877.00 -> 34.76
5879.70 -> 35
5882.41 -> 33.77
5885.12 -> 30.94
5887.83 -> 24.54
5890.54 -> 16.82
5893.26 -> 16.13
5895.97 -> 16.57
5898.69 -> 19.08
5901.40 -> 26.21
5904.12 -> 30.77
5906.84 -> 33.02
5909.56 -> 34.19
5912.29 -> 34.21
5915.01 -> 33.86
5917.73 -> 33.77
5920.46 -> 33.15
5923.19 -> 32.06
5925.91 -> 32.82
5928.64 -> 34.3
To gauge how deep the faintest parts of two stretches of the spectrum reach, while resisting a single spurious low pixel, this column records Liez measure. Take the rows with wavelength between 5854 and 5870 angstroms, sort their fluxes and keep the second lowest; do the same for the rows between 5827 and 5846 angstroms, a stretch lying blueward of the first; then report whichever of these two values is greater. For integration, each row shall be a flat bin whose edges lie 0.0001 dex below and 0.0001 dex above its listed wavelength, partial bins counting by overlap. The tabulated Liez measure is 34.1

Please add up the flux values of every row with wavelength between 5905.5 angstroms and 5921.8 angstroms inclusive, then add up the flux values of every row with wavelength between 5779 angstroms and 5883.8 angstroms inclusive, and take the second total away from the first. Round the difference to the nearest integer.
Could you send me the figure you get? -1127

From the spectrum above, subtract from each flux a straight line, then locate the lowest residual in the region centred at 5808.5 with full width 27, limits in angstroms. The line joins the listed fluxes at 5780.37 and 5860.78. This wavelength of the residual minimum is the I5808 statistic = 5820.43 angstroms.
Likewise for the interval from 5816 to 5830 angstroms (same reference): 5820.43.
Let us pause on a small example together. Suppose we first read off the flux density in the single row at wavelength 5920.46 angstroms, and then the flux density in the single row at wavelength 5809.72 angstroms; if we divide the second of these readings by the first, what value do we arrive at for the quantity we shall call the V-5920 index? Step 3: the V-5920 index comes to 1.13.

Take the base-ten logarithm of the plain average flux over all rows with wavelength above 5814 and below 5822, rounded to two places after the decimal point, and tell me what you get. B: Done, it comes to 1.53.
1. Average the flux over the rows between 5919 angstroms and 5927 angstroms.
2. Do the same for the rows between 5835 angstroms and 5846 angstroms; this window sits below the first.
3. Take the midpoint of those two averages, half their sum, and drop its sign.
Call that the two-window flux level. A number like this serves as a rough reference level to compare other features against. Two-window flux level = 33.7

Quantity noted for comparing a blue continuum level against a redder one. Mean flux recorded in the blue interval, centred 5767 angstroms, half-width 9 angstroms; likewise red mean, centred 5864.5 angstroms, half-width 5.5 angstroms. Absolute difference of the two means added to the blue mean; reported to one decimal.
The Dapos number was 34.9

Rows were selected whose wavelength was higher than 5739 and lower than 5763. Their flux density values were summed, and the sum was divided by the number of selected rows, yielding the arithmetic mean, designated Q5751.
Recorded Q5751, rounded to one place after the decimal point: 33.1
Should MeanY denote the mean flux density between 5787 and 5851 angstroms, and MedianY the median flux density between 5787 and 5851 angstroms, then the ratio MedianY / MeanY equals 0.99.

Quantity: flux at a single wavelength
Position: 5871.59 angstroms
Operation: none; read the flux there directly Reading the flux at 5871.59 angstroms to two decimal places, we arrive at 33.74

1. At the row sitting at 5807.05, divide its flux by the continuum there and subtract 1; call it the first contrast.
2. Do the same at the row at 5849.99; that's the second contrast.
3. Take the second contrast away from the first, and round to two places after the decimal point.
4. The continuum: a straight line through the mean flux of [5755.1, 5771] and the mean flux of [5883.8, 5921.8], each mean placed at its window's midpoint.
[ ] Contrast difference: 0.10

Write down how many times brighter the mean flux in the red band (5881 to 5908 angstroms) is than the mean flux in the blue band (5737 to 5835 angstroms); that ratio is 0.73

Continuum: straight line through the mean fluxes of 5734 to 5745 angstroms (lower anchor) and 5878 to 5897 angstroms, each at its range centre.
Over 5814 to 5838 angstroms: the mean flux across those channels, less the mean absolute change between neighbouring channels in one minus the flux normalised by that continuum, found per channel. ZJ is 34.2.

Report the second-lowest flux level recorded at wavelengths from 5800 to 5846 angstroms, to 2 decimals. 33.39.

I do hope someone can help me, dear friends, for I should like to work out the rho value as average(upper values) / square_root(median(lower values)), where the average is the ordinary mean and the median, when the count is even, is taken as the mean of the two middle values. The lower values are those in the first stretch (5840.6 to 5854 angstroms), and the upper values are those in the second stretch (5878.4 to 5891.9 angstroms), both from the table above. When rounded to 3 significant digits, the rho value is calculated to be 4.91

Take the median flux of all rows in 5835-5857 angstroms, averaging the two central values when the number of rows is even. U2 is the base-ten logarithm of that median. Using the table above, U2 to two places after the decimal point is 1.53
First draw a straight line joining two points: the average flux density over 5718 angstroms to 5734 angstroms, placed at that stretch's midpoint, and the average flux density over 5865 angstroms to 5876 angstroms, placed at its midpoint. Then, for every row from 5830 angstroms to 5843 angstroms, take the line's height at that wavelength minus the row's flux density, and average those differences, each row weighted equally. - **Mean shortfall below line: -1.7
